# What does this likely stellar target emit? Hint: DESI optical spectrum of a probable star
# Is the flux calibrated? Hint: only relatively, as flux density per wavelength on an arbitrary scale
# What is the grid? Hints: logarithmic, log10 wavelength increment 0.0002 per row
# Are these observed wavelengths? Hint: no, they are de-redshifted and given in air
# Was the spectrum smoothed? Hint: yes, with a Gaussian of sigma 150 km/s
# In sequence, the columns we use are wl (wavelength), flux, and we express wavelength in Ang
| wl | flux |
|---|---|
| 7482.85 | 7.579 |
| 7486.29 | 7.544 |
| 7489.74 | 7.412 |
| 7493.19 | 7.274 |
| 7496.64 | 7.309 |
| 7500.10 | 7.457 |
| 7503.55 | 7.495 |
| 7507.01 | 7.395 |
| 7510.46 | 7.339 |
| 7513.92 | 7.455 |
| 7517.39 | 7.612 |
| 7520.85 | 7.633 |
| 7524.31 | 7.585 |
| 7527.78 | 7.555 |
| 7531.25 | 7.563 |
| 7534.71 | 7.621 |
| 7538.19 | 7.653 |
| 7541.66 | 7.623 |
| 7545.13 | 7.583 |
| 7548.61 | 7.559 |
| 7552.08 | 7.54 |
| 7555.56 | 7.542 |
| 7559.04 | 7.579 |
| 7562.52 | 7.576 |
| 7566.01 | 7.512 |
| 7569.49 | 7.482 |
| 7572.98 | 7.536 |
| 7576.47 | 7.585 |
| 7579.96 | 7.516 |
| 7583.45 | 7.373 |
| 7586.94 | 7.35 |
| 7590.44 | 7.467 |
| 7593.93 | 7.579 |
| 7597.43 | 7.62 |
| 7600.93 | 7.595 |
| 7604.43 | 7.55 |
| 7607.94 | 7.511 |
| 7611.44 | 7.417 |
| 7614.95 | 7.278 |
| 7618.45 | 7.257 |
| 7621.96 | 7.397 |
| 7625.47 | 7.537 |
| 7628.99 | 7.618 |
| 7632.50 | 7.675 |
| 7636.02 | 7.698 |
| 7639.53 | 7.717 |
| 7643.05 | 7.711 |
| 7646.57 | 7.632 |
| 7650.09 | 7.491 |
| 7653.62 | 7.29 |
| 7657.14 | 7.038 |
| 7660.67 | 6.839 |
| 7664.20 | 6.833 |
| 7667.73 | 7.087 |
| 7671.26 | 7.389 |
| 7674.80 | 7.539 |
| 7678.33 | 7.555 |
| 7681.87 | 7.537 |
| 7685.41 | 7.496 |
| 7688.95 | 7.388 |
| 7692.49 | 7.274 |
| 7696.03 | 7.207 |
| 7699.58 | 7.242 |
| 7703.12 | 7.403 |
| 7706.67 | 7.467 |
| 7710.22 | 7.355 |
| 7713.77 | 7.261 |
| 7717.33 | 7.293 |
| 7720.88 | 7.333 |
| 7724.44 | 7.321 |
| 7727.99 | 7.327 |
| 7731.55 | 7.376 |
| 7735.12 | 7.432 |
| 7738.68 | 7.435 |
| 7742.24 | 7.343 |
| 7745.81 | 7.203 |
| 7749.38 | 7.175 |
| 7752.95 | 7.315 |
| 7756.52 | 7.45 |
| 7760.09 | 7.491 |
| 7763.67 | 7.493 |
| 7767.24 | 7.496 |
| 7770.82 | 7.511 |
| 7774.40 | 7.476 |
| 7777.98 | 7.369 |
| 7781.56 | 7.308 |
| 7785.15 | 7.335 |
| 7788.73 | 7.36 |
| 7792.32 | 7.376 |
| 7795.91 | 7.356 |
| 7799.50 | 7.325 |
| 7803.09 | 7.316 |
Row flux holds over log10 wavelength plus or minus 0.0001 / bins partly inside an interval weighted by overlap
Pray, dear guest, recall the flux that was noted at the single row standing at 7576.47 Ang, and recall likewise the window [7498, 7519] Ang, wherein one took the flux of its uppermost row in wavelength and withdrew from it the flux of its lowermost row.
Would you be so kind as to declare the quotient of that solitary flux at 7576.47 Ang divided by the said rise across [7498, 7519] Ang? 49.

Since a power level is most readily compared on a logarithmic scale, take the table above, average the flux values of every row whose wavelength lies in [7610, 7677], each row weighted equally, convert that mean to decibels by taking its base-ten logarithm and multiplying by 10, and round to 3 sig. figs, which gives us 8.69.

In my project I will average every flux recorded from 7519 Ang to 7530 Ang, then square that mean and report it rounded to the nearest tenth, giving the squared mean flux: 57.6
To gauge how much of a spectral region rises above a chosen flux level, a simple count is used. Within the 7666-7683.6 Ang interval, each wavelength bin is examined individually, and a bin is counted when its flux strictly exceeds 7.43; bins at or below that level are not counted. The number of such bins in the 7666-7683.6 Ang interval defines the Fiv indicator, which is 3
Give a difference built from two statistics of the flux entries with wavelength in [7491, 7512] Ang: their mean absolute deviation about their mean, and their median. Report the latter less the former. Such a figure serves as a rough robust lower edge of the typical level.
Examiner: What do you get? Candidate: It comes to 7.30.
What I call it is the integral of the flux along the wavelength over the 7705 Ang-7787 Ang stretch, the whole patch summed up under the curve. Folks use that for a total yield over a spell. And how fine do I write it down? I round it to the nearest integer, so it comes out 605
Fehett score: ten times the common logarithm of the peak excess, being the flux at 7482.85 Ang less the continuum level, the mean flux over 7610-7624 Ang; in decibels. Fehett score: -6.2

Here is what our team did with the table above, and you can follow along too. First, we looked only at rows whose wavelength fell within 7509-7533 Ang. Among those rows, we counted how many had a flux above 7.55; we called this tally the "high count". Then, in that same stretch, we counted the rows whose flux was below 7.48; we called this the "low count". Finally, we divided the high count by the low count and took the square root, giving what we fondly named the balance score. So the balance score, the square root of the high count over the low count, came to 1.6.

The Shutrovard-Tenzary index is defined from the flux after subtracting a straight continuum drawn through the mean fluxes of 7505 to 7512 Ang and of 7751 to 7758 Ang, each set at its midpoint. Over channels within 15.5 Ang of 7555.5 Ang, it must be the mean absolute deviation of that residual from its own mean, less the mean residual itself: -0.15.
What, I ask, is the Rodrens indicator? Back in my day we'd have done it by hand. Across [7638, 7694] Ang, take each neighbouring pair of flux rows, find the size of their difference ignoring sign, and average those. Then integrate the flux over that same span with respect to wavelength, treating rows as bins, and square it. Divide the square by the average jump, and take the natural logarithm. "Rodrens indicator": 14.1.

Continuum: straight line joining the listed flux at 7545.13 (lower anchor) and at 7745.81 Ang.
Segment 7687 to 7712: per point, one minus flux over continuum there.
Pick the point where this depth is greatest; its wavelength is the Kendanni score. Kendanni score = 7696.03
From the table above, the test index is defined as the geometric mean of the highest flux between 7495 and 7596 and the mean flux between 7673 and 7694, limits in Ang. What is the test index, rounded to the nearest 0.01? 7.56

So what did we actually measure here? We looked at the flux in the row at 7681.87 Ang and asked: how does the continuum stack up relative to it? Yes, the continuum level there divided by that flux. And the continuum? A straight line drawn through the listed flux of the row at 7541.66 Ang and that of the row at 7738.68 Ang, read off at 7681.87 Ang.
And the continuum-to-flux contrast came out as 0.99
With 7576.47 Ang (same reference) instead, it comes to 1.00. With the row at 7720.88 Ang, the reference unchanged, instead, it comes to 1.02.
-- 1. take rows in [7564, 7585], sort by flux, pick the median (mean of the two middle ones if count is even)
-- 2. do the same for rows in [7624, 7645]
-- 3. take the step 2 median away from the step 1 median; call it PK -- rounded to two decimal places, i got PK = -0.17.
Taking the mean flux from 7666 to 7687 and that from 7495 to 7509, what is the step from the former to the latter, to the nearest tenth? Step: 0.0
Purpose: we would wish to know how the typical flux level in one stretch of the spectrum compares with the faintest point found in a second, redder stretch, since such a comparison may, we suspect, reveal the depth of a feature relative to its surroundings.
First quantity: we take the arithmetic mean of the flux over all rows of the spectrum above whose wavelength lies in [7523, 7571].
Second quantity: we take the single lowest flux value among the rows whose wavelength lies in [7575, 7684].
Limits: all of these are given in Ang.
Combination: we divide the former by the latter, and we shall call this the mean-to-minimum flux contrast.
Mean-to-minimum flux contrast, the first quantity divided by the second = 1.11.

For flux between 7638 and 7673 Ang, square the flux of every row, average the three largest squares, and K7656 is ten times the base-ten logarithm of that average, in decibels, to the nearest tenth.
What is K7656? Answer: 17.7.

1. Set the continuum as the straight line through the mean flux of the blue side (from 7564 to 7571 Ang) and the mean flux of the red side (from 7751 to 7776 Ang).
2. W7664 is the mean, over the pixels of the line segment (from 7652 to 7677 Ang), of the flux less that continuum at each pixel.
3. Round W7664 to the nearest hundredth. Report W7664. -0.33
